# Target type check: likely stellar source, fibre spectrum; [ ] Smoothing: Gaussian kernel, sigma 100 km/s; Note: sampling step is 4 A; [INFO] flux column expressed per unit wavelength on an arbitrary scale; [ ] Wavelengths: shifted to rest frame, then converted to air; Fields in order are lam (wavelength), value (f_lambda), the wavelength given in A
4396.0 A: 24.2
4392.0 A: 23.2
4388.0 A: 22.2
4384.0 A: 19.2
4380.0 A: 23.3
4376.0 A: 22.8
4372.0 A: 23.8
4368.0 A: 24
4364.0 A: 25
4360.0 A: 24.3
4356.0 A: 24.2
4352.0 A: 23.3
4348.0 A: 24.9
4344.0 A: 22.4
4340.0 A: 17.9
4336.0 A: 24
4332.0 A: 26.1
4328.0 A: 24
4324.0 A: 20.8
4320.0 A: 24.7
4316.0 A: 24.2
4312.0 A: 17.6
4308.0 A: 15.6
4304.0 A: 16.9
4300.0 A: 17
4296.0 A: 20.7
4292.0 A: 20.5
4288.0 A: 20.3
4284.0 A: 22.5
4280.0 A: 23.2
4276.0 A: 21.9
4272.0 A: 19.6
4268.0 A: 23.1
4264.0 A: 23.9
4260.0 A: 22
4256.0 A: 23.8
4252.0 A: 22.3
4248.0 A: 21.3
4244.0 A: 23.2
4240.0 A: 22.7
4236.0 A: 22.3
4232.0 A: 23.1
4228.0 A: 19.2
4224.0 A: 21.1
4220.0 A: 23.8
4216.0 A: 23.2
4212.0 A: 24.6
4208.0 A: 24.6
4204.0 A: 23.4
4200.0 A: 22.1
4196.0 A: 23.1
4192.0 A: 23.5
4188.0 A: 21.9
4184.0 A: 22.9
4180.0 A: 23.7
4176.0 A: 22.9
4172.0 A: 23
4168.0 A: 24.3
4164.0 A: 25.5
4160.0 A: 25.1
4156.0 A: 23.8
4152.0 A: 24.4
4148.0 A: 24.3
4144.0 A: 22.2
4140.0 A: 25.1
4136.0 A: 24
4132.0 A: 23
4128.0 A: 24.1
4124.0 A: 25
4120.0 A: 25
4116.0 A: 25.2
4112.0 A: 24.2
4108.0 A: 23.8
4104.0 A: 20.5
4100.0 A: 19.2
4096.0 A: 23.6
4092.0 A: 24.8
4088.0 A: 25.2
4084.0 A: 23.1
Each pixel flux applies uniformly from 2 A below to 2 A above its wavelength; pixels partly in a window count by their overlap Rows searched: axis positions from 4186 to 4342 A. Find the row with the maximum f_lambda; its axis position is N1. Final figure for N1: 4332.0 A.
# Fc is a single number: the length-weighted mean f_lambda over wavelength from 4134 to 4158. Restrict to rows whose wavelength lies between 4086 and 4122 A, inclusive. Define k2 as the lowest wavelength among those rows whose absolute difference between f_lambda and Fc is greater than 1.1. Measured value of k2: 4088.0 A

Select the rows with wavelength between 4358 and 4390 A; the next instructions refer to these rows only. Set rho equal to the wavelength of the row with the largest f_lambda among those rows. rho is 4364.0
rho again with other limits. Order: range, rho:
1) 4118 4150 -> 4140.0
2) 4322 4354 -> 4332.0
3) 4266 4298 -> 4280.0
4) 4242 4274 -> 4264.0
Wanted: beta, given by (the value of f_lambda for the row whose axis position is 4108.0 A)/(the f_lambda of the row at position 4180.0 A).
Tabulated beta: 1.00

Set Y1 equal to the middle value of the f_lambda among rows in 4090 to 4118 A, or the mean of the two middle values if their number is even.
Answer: 23.8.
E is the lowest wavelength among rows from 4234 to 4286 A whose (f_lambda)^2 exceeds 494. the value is 4236.0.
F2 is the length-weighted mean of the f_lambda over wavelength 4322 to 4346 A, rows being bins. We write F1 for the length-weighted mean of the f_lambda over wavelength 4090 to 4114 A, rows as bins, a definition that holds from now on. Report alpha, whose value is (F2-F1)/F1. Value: -0.01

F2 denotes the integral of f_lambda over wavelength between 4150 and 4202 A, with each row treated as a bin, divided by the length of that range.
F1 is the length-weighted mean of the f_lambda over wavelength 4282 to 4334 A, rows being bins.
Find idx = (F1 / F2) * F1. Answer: 18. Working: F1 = 20.8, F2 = 23.6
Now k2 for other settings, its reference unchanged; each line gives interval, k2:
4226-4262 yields 4228.0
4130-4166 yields 4140.0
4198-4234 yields 4200.0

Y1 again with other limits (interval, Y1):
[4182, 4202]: 22.9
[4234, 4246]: 22.7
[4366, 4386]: 23.3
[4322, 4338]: 24.0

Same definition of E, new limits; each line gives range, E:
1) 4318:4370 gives 4320.0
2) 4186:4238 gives 4192.0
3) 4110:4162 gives 4112.0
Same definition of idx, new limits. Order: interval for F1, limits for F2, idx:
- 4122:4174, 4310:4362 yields 25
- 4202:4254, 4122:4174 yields 21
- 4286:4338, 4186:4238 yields 19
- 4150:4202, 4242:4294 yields 25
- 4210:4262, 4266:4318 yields 25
